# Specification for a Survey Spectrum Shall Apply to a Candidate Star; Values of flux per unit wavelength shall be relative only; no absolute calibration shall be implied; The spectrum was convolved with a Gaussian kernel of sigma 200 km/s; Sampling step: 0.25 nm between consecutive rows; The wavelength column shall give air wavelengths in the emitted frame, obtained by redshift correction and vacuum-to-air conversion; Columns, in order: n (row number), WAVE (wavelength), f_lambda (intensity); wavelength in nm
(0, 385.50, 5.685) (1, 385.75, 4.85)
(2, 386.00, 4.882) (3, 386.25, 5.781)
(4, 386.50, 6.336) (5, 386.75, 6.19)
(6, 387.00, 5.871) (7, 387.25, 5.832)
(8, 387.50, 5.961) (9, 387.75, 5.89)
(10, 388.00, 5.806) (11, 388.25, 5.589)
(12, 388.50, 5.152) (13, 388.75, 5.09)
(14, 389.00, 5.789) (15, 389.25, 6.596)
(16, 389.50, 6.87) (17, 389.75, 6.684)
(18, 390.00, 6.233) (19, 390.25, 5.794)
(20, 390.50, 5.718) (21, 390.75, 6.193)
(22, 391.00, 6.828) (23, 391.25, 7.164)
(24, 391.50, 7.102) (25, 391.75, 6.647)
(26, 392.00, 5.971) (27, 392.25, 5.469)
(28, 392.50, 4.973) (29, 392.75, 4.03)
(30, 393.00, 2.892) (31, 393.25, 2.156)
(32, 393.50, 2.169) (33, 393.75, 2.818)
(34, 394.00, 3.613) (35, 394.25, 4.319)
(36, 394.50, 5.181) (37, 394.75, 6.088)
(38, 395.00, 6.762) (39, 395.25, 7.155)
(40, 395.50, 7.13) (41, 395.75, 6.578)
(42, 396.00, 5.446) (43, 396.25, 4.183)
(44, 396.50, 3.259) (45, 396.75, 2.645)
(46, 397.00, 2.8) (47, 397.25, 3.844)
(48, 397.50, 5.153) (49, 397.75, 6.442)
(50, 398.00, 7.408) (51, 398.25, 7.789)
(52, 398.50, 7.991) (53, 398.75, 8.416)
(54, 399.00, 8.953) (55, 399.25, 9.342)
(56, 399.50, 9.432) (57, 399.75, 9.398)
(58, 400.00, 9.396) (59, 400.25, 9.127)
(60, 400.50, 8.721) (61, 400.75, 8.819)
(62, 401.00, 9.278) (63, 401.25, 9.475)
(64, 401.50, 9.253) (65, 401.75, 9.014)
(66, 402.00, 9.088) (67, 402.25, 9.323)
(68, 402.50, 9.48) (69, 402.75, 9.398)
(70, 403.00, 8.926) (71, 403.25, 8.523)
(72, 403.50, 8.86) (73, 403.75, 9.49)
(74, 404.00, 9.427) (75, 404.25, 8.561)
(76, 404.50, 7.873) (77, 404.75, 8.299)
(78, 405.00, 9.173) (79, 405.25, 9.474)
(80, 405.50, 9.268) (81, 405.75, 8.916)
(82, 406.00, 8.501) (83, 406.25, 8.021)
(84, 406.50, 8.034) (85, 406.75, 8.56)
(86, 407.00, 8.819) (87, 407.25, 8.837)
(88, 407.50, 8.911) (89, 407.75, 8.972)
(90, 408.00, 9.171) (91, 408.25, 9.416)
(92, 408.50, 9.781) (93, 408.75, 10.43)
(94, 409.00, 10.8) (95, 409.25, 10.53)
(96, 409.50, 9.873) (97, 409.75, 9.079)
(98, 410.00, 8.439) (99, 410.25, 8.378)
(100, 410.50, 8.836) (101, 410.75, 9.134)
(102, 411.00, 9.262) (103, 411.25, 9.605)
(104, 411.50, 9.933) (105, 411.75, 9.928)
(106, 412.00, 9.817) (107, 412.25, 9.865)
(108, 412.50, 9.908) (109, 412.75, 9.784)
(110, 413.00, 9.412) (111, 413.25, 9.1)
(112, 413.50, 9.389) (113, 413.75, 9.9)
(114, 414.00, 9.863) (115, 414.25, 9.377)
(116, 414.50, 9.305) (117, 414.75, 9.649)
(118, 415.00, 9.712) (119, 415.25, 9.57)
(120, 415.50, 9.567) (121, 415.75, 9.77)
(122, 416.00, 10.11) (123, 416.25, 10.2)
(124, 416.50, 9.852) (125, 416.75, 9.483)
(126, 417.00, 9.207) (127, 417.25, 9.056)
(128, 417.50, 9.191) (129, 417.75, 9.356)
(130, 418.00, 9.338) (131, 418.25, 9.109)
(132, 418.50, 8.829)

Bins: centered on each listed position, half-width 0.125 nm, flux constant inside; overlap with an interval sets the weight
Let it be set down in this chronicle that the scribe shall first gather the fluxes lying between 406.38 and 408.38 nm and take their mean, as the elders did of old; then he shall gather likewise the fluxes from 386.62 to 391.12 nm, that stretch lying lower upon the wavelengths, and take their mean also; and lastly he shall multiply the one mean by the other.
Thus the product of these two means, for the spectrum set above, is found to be 53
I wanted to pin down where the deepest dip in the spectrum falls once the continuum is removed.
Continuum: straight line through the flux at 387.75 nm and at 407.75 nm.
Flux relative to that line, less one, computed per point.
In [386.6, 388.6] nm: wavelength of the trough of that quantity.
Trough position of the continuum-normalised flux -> 388.50 nm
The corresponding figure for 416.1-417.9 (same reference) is 417.25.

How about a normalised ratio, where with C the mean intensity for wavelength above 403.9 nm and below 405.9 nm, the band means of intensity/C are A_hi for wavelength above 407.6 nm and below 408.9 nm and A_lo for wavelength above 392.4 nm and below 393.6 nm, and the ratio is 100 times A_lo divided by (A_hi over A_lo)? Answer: 12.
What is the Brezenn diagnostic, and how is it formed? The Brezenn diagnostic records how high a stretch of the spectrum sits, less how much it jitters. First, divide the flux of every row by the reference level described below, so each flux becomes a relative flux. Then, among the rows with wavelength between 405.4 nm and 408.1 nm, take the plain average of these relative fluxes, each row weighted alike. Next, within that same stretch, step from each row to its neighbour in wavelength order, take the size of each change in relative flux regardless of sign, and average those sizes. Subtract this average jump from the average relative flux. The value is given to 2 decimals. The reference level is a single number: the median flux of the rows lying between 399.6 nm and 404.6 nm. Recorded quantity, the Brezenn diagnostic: 0.92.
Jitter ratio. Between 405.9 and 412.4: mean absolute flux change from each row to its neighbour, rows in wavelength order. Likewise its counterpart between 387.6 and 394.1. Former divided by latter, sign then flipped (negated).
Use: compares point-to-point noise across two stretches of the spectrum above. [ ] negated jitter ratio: -0.64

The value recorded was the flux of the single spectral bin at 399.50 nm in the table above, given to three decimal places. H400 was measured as 9.432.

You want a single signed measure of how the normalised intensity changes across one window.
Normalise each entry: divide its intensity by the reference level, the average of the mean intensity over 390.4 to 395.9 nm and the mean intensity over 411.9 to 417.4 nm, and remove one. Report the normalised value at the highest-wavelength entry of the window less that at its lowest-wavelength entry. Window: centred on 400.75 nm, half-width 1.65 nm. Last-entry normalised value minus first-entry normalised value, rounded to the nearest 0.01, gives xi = 0.00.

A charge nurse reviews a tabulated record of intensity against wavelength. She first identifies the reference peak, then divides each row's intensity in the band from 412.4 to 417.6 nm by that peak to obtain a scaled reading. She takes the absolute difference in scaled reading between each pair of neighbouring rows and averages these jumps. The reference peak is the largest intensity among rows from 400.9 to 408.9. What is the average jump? 0.022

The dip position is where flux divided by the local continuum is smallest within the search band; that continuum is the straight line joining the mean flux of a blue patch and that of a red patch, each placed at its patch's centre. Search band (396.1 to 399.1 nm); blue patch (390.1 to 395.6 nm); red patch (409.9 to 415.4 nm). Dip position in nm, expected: 396.75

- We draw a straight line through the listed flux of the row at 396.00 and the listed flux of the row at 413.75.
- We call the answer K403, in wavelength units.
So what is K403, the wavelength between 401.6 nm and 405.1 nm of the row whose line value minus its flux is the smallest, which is 402.50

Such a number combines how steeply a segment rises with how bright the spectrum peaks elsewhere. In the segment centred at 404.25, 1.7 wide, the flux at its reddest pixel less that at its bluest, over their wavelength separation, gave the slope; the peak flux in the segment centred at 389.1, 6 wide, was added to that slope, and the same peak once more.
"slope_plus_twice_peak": 14.5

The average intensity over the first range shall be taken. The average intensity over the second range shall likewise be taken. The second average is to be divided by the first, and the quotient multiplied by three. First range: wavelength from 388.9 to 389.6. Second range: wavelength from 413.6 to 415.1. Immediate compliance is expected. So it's 4.5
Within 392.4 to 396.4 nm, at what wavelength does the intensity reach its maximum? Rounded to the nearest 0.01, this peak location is 395.25 nm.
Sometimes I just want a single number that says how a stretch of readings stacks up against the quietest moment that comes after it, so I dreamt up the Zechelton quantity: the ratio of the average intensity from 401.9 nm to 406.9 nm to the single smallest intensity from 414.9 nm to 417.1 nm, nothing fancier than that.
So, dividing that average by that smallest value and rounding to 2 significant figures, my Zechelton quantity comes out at 0.96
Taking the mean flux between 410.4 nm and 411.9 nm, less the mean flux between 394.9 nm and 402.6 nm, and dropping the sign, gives 2.0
